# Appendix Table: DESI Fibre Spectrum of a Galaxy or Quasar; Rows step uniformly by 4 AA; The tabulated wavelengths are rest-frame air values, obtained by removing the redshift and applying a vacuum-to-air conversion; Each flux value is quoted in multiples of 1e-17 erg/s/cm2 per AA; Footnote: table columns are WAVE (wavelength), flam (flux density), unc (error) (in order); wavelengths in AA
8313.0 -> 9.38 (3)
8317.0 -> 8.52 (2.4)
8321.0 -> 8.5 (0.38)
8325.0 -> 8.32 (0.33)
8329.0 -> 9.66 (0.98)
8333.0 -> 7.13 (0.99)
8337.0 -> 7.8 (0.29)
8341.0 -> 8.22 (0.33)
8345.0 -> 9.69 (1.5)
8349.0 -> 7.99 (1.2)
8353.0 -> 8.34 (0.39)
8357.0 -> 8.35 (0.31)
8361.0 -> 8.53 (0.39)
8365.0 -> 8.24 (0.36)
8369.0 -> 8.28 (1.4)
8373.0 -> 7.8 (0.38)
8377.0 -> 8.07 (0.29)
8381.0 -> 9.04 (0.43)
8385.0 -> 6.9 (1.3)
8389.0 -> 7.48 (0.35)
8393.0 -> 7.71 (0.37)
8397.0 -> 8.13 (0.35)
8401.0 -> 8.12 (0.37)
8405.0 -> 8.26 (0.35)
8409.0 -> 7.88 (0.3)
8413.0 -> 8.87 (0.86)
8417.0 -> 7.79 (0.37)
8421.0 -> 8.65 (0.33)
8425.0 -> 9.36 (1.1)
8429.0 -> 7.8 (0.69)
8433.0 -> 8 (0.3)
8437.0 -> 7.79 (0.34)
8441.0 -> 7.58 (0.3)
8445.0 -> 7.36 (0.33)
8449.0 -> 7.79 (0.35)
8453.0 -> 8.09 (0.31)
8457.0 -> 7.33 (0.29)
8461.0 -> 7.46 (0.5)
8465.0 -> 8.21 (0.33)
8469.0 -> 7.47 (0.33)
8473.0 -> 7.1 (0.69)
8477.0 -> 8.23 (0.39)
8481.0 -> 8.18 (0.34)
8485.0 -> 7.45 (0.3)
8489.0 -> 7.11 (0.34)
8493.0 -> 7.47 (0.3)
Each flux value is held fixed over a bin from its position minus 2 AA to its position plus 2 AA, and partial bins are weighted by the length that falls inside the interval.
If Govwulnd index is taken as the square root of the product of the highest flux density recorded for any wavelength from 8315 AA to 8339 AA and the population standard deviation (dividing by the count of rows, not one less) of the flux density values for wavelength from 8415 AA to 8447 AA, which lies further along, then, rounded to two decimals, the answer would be 2.43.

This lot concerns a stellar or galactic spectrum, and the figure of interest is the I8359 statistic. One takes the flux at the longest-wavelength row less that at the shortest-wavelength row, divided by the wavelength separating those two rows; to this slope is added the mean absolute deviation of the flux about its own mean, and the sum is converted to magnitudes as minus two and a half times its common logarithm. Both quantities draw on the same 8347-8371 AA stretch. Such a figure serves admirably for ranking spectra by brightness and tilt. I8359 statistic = 2.2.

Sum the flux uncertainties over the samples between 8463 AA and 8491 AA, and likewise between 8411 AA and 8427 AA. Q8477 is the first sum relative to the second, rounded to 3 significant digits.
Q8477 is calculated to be 1.02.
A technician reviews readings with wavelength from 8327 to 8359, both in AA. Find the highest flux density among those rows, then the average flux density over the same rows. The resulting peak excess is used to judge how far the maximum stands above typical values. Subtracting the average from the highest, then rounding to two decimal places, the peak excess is 1.29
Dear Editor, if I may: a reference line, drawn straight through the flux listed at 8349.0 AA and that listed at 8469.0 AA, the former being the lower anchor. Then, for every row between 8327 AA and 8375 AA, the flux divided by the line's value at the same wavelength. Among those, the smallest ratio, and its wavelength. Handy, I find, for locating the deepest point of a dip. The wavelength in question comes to 8333.0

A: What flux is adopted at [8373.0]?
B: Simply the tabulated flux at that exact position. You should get 7.8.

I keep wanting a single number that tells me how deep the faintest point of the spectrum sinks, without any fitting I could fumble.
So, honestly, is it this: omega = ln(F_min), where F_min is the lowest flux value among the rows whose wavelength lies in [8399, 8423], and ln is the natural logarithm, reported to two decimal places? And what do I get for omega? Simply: 2.05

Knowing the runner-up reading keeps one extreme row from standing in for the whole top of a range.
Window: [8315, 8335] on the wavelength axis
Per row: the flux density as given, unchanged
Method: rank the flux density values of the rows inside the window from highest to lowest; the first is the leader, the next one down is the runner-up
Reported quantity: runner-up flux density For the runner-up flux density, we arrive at 8.52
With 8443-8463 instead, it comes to 7.79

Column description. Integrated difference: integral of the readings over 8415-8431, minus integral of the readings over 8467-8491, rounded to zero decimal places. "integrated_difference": -48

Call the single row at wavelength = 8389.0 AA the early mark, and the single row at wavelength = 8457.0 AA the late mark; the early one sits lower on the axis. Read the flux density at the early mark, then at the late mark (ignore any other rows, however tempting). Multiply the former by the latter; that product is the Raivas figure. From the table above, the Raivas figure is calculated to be 55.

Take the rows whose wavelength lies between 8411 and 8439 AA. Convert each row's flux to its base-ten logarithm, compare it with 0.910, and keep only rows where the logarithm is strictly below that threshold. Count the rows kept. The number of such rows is 4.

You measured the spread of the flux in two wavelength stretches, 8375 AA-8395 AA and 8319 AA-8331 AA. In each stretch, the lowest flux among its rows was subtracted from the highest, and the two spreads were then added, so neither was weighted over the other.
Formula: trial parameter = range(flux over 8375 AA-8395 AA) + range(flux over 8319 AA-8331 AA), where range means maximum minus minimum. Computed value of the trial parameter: 3.5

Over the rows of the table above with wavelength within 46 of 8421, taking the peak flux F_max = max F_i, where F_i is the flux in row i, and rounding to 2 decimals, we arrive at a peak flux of 9.36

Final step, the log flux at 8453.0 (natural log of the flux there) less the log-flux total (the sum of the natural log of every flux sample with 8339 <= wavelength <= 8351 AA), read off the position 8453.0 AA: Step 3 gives -4.37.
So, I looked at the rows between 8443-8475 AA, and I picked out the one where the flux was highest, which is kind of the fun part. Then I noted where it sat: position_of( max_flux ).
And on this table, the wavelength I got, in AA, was 8465.0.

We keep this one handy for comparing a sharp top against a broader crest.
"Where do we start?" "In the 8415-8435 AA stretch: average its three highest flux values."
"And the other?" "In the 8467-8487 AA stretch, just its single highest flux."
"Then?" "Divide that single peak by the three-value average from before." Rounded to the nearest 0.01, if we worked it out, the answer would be 0.95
